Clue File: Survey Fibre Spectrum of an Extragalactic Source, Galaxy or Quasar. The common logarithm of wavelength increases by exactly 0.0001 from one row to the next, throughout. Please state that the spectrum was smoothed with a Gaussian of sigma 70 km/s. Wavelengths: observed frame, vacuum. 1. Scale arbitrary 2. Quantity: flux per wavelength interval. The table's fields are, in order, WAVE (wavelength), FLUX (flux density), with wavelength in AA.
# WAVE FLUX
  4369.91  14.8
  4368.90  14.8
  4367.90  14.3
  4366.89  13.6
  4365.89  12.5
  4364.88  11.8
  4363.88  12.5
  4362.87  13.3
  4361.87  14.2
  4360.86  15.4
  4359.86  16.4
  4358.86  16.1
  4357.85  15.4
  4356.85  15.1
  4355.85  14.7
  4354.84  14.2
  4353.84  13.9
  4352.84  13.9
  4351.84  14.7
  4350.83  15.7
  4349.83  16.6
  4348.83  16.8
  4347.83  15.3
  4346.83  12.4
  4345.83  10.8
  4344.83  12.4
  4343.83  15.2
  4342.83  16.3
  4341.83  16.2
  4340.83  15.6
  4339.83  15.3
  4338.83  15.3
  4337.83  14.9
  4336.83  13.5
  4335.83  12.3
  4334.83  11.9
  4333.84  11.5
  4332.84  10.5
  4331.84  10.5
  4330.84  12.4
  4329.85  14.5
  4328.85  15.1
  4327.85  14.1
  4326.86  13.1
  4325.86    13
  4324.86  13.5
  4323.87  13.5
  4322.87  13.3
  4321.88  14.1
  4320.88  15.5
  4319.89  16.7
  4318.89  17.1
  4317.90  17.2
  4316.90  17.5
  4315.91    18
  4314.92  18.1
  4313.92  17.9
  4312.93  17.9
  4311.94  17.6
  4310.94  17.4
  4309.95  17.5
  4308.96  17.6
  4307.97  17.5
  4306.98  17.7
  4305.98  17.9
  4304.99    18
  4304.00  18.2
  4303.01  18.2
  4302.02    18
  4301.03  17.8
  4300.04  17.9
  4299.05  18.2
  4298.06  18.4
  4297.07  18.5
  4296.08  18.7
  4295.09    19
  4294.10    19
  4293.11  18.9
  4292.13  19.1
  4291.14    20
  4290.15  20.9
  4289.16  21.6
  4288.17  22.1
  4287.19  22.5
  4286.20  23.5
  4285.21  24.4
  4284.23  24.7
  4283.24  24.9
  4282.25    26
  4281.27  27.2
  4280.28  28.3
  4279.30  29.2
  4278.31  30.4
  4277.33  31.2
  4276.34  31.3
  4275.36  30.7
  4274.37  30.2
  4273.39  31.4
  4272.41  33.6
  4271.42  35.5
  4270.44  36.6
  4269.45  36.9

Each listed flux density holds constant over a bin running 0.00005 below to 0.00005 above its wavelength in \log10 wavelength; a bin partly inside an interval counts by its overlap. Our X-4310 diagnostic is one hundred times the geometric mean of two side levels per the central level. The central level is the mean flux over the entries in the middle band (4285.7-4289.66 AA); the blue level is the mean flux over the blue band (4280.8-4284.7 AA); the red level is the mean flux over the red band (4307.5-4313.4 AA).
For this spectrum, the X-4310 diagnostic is 95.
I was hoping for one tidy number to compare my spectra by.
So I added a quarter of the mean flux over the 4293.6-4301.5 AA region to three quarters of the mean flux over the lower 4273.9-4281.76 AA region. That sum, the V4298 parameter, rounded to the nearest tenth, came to 27.0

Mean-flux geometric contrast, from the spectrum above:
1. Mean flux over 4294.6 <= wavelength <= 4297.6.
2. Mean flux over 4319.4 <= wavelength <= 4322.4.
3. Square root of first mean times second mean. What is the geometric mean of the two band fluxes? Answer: 17.0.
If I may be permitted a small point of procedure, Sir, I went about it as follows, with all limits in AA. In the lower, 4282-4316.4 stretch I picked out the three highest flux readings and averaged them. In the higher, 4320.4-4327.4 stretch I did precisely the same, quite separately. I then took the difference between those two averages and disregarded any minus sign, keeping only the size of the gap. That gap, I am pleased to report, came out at 11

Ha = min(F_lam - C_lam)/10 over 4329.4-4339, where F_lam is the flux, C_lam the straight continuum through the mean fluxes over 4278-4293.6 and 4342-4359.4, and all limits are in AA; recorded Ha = -0.7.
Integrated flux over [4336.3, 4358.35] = 325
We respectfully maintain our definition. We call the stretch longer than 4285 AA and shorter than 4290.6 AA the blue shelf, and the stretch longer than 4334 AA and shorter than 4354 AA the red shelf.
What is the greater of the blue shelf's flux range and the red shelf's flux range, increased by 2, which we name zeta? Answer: 8.0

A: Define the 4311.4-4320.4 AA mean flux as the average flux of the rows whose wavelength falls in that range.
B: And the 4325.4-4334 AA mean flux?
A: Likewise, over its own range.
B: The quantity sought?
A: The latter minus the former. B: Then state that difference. -4.8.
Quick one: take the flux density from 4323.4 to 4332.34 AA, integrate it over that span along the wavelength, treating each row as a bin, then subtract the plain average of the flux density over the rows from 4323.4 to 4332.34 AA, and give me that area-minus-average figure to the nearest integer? 106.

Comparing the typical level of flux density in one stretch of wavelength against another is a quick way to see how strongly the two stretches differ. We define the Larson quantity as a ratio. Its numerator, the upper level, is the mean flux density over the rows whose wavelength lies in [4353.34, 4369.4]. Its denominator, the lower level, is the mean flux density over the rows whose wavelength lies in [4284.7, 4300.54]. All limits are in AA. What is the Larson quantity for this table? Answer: 0.71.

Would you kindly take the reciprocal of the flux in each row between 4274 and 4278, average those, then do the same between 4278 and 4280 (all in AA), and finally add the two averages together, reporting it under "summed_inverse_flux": 0.066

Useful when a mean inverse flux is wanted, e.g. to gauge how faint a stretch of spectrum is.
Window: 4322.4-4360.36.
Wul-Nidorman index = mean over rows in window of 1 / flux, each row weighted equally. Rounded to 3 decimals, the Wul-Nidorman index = 0.072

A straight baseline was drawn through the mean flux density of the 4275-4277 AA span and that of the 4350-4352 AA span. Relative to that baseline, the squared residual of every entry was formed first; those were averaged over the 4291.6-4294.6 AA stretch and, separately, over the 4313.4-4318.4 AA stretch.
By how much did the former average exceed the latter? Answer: 47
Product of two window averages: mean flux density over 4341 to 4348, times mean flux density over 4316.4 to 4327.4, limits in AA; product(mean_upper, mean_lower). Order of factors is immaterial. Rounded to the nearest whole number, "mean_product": 211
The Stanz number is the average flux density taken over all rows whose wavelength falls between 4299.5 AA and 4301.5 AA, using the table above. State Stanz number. 17.9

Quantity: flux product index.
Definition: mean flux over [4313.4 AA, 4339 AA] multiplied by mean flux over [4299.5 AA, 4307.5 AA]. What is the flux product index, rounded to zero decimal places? 259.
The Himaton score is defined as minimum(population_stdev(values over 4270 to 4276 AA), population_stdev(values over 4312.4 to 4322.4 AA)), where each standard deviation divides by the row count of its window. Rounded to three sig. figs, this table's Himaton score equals 1.22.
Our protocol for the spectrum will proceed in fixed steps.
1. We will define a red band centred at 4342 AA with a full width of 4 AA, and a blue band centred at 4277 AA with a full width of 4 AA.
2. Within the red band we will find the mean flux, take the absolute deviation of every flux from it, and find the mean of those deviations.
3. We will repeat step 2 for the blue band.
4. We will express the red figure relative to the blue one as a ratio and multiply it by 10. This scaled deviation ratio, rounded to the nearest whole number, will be 12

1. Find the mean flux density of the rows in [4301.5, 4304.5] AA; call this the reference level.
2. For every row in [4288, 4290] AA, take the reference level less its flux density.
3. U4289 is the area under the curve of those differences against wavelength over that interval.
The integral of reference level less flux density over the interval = -7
